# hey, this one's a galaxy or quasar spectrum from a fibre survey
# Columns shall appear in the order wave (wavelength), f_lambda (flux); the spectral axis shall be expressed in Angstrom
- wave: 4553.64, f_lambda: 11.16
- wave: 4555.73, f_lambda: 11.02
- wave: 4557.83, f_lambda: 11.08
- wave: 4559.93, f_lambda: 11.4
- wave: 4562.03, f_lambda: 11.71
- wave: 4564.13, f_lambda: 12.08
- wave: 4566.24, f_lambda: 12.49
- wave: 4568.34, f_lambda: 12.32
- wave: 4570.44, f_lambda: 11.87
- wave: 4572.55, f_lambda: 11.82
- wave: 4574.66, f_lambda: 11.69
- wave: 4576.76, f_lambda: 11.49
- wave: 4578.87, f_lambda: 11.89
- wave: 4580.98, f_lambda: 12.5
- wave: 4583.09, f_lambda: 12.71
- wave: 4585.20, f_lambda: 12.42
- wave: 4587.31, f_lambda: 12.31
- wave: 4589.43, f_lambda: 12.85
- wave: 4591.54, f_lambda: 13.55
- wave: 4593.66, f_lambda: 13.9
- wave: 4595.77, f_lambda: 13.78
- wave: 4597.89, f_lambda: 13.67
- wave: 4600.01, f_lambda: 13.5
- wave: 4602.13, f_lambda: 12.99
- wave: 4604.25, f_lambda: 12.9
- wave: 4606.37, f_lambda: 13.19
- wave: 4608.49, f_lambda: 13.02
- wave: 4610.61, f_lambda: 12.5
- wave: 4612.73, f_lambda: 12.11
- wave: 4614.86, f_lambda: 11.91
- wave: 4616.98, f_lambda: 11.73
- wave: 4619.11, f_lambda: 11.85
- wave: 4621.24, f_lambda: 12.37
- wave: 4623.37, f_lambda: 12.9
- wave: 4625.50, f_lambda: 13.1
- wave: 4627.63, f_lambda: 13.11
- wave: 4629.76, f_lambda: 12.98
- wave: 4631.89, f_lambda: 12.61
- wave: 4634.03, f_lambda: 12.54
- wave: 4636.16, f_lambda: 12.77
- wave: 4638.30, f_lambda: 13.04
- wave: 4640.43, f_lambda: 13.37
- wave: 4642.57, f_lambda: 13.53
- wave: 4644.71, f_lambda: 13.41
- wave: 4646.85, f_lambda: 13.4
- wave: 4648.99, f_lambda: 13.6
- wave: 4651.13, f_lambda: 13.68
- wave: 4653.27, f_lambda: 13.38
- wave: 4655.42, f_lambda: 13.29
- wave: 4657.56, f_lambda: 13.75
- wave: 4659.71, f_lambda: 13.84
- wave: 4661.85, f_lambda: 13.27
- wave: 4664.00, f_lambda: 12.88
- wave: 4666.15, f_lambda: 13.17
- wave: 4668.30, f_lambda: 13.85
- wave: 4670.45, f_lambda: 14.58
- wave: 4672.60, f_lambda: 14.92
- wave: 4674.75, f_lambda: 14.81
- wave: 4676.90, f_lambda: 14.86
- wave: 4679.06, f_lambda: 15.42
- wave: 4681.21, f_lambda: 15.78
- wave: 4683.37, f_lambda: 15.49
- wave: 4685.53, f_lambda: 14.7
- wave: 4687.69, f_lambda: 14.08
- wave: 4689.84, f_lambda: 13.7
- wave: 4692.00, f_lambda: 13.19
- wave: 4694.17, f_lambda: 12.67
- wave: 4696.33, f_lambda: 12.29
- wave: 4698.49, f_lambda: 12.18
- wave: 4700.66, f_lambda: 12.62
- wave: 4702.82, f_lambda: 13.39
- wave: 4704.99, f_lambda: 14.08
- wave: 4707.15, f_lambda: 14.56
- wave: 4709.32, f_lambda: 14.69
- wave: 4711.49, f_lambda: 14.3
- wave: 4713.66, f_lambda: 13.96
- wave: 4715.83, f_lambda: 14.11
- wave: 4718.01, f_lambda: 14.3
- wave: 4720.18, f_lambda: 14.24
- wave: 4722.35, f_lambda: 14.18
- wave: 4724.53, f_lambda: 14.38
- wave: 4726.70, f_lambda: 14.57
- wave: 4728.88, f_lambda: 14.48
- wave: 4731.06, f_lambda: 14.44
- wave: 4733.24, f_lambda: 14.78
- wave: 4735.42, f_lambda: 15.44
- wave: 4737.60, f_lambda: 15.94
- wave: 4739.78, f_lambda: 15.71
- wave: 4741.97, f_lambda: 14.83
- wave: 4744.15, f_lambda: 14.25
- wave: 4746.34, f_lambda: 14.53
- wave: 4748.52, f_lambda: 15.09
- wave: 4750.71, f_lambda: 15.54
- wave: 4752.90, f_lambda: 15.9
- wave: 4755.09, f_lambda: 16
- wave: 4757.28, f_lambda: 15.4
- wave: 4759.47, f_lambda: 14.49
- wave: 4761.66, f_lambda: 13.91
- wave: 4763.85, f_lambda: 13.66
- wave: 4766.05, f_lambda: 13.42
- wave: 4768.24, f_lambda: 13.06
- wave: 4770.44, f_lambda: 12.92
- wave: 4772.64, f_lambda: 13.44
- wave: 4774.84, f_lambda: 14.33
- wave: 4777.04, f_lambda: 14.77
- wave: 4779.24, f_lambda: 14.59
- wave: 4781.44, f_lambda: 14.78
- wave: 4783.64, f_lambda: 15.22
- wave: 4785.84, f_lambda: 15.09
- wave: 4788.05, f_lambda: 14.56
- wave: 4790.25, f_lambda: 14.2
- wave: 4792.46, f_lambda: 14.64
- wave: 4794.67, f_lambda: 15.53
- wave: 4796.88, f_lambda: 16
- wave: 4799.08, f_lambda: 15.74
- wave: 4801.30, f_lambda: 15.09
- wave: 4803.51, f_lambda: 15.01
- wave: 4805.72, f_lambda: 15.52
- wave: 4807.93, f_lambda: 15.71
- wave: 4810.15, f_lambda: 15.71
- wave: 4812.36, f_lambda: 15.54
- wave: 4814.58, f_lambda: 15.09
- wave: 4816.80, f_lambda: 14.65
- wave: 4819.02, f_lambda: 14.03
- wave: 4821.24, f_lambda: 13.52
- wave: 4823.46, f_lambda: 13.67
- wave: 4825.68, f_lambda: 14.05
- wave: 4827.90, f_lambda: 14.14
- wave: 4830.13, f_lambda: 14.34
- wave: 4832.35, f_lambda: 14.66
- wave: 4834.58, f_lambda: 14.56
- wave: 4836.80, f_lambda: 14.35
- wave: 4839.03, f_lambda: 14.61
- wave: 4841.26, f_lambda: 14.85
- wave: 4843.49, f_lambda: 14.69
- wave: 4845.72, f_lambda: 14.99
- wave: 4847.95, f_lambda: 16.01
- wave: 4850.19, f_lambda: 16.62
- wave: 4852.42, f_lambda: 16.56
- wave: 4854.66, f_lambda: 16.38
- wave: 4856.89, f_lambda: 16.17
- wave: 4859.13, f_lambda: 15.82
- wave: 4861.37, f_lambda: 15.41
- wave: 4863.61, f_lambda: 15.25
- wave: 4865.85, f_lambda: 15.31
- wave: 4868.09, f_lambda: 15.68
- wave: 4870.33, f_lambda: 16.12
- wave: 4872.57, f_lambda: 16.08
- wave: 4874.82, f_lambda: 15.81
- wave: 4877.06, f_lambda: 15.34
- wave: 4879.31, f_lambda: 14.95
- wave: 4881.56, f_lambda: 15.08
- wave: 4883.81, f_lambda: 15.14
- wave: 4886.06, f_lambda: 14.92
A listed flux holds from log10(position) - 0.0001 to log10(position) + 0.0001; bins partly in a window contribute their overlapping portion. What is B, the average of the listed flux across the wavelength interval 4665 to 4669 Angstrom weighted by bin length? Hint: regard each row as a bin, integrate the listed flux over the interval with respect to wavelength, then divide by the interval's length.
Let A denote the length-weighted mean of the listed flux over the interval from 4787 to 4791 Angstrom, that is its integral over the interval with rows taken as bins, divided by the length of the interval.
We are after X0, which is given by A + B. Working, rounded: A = 14.4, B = 13.5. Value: 27.9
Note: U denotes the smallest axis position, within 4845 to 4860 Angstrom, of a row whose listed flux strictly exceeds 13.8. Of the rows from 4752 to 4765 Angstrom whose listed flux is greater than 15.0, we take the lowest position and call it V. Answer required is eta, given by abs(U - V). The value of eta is 92.8 Angstrom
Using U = 4845.72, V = 4752.90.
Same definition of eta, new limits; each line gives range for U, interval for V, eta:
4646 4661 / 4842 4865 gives 188.2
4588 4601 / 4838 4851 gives 254.3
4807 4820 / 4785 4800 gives 22.1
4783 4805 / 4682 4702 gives 100.3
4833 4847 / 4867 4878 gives 33.5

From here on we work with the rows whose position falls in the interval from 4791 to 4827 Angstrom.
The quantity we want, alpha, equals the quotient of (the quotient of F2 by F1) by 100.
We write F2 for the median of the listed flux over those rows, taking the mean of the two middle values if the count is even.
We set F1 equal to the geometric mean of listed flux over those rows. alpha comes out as 0.0101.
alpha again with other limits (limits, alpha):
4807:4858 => 0.0098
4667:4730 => 0.0101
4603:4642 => 0.0101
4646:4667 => 0.0100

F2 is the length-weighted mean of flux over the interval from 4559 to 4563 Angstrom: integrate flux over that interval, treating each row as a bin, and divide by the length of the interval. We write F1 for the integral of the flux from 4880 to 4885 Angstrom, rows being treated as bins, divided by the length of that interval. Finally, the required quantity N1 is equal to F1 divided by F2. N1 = 1.30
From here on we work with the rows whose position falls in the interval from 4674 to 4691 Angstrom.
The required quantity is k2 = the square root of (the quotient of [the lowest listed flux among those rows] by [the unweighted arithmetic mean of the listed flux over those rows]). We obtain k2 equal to 0.960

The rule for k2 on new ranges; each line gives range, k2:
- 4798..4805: 0.991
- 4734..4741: 0.992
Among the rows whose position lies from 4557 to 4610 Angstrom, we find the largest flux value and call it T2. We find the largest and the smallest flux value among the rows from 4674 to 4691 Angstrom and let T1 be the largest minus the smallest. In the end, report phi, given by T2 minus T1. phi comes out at 11.8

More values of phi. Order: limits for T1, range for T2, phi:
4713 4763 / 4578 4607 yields 11.8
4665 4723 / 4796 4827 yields 12.4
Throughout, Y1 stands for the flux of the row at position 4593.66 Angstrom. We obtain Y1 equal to 13.9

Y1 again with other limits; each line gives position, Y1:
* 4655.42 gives 13.29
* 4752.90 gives 15.9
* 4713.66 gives 13.96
